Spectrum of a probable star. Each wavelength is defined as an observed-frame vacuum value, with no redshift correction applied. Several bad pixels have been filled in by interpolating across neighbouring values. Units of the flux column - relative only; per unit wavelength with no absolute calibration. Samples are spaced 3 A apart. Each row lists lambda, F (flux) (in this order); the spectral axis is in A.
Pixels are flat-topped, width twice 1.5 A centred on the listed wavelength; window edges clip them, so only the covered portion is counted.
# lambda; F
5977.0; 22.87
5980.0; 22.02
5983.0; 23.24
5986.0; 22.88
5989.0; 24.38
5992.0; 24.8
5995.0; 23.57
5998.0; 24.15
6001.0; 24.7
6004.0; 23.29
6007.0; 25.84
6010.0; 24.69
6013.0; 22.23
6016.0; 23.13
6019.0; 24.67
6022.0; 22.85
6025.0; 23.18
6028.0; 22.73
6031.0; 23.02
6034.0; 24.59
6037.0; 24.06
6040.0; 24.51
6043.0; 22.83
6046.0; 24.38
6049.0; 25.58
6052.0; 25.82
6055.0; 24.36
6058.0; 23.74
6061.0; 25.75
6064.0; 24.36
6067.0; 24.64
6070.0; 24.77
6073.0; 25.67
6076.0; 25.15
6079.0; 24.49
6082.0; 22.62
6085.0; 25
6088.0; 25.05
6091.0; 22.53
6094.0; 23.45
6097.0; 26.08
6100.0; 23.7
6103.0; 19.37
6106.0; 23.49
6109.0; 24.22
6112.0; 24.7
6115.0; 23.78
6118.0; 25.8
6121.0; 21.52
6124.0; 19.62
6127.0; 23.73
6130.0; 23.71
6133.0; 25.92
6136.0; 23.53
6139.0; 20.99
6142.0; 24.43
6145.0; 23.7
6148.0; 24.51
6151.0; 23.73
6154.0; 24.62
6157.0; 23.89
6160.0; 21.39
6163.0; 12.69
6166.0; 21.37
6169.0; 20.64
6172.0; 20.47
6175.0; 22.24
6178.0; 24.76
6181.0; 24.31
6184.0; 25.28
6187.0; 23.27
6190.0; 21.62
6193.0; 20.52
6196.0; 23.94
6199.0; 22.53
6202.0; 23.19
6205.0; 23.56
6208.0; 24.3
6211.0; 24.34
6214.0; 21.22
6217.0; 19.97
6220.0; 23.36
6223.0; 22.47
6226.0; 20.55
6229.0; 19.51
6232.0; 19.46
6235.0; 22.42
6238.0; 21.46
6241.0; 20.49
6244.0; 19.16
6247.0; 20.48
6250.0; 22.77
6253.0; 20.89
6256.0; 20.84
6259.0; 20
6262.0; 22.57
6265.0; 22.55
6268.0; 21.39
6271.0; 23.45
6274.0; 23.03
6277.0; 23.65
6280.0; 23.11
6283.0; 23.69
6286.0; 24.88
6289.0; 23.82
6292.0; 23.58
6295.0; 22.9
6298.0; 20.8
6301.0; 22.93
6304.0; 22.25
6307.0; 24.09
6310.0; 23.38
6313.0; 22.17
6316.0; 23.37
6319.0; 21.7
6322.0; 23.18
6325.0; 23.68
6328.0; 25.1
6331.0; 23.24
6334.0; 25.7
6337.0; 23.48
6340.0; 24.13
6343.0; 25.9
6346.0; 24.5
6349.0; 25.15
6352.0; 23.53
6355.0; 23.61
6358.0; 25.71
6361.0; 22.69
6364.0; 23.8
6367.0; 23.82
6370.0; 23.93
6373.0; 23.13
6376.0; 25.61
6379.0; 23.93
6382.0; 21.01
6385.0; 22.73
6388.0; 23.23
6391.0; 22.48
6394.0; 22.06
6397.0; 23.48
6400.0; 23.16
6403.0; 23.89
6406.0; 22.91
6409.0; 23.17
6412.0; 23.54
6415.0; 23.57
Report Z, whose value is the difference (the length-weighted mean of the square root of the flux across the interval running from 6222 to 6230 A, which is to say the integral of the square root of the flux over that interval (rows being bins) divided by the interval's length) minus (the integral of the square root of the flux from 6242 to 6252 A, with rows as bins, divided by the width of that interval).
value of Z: 0.00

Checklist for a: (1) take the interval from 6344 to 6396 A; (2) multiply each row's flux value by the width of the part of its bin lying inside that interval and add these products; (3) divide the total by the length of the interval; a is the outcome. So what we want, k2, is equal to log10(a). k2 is 1.37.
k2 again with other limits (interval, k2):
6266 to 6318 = 1.36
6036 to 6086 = 1.39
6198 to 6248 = 1.34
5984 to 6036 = 1.38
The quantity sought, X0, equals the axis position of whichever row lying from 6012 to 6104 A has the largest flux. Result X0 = 6097.0 A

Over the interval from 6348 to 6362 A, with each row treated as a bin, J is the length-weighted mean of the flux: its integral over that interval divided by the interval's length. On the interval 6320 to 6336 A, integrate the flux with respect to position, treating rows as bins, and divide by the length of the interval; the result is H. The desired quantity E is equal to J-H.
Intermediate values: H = 24.1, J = 24.2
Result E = 0.1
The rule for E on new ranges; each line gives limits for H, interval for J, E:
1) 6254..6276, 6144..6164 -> 0.3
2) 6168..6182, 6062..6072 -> 2.2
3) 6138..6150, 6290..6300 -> -1.0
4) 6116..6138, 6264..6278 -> -0.6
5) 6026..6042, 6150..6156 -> 0.5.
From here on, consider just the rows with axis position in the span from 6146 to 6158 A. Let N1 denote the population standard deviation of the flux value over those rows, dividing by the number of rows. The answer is 0.38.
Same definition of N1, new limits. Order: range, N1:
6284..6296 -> 0.71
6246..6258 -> 0.89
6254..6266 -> 1.11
